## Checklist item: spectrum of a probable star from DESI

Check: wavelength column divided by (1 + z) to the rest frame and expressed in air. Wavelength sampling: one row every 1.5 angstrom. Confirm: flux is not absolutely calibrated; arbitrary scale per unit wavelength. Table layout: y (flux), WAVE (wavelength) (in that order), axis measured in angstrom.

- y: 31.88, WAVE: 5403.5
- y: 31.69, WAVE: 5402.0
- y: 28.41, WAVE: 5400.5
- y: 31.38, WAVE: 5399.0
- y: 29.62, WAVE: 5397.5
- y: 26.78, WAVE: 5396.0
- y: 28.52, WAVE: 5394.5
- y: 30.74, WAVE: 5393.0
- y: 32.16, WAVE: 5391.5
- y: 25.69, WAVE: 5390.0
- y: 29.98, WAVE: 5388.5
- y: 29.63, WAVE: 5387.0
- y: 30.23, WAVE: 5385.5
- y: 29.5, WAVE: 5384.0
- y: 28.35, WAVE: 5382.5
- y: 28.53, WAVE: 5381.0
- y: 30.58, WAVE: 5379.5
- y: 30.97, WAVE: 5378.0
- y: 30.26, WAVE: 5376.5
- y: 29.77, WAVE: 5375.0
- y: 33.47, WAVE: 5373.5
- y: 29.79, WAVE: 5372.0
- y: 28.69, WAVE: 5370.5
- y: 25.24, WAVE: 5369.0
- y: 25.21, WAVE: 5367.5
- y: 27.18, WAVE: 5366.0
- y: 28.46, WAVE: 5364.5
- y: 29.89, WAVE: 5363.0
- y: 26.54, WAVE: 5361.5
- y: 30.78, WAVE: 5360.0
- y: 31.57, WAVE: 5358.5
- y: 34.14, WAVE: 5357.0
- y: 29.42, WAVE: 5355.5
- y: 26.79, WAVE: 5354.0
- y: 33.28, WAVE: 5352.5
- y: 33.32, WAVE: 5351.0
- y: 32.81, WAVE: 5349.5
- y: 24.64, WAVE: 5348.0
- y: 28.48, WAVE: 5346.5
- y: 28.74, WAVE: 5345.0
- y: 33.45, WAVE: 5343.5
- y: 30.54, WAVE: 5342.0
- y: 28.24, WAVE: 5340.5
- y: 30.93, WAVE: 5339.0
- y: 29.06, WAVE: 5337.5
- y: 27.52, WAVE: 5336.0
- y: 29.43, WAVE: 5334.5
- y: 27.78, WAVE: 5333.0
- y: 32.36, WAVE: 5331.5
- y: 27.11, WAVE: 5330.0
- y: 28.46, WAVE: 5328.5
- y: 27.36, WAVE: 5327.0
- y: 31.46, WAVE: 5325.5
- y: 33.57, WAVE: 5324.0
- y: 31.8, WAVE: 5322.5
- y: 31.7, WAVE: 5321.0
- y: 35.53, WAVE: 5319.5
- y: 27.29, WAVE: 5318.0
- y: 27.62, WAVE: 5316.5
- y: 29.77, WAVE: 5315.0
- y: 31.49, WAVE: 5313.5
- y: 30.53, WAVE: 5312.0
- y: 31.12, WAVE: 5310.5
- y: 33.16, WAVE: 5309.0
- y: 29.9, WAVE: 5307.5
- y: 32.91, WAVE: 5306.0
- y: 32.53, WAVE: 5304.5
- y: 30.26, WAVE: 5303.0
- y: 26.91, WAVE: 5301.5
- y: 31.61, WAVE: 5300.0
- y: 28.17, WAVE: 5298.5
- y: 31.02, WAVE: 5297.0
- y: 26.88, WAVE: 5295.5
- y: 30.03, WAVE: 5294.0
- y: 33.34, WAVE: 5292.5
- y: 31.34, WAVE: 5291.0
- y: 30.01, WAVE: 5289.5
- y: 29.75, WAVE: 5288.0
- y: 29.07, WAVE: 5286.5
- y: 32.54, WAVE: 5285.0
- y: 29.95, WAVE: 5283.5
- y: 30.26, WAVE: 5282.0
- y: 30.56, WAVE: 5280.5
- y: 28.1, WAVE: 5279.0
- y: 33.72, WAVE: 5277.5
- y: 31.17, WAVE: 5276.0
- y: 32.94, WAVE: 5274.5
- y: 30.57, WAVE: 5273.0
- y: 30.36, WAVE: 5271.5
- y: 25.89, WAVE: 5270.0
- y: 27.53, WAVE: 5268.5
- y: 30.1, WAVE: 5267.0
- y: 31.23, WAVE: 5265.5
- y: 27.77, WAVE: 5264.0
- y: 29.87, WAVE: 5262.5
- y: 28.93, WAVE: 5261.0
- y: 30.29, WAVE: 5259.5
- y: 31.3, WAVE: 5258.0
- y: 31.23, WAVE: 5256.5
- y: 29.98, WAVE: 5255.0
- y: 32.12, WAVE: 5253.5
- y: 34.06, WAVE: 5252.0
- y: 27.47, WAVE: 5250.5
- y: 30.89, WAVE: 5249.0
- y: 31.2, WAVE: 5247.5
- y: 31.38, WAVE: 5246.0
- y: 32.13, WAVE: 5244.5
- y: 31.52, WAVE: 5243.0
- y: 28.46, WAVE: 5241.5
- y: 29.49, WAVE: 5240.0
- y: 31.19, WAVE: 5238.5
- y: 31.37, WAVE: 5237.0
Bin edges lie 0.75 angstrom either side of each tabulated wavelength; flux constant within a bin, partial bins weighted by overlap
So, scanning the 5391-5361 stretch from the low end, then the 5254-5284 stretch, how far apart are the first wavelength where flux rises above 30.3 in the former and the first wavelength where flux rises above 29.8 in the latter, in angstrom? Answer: 118.5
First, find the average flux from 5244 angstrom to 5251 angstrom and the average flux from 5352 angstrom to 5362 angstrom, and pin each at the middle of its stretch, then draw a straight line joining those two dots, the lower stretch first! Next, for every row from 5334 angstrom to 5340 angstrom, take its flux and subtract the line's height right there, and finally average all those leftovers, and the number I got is -1.2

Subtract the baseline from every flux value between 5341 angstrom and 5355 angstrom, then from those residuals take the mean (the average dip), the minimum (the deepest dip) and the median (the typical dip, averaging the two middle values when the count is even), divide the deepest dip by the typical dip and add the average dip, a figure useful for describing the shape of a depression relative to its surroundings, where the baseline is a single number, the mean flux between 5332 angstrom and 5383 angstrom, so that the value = -4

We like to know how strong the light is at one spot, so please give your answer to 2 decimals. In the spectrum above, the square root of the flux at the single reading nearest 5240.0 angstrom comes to 5.43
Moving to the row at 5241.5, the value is 5.33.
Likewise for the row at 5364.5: 5.33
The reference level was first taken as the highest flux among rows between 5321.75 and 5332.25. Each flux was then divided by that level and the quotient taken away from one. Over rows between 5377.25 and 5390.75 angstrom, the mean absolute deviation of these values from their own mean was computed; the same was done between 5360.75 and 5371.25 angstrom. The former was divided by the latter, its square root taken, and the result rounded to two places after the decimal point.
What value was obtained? 0.90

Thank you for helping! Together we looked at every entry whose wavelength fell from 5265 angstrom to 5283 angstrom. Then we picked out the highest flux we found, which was 33.72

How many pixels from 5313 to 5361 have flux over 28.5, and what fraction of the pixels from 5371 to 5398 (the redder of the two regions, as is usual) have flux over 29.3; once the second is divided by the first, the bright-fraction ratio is 0.034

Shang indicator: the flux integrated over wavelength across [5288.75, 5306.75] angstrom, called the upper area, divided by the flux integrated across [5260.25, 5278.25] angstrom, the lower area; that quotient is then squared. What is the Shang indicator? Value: 1.03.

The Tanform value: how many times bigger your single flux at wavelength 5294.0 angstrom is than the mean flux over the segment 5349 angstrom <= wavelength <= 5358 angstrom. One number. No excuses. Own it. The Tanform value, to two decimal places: 0.95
